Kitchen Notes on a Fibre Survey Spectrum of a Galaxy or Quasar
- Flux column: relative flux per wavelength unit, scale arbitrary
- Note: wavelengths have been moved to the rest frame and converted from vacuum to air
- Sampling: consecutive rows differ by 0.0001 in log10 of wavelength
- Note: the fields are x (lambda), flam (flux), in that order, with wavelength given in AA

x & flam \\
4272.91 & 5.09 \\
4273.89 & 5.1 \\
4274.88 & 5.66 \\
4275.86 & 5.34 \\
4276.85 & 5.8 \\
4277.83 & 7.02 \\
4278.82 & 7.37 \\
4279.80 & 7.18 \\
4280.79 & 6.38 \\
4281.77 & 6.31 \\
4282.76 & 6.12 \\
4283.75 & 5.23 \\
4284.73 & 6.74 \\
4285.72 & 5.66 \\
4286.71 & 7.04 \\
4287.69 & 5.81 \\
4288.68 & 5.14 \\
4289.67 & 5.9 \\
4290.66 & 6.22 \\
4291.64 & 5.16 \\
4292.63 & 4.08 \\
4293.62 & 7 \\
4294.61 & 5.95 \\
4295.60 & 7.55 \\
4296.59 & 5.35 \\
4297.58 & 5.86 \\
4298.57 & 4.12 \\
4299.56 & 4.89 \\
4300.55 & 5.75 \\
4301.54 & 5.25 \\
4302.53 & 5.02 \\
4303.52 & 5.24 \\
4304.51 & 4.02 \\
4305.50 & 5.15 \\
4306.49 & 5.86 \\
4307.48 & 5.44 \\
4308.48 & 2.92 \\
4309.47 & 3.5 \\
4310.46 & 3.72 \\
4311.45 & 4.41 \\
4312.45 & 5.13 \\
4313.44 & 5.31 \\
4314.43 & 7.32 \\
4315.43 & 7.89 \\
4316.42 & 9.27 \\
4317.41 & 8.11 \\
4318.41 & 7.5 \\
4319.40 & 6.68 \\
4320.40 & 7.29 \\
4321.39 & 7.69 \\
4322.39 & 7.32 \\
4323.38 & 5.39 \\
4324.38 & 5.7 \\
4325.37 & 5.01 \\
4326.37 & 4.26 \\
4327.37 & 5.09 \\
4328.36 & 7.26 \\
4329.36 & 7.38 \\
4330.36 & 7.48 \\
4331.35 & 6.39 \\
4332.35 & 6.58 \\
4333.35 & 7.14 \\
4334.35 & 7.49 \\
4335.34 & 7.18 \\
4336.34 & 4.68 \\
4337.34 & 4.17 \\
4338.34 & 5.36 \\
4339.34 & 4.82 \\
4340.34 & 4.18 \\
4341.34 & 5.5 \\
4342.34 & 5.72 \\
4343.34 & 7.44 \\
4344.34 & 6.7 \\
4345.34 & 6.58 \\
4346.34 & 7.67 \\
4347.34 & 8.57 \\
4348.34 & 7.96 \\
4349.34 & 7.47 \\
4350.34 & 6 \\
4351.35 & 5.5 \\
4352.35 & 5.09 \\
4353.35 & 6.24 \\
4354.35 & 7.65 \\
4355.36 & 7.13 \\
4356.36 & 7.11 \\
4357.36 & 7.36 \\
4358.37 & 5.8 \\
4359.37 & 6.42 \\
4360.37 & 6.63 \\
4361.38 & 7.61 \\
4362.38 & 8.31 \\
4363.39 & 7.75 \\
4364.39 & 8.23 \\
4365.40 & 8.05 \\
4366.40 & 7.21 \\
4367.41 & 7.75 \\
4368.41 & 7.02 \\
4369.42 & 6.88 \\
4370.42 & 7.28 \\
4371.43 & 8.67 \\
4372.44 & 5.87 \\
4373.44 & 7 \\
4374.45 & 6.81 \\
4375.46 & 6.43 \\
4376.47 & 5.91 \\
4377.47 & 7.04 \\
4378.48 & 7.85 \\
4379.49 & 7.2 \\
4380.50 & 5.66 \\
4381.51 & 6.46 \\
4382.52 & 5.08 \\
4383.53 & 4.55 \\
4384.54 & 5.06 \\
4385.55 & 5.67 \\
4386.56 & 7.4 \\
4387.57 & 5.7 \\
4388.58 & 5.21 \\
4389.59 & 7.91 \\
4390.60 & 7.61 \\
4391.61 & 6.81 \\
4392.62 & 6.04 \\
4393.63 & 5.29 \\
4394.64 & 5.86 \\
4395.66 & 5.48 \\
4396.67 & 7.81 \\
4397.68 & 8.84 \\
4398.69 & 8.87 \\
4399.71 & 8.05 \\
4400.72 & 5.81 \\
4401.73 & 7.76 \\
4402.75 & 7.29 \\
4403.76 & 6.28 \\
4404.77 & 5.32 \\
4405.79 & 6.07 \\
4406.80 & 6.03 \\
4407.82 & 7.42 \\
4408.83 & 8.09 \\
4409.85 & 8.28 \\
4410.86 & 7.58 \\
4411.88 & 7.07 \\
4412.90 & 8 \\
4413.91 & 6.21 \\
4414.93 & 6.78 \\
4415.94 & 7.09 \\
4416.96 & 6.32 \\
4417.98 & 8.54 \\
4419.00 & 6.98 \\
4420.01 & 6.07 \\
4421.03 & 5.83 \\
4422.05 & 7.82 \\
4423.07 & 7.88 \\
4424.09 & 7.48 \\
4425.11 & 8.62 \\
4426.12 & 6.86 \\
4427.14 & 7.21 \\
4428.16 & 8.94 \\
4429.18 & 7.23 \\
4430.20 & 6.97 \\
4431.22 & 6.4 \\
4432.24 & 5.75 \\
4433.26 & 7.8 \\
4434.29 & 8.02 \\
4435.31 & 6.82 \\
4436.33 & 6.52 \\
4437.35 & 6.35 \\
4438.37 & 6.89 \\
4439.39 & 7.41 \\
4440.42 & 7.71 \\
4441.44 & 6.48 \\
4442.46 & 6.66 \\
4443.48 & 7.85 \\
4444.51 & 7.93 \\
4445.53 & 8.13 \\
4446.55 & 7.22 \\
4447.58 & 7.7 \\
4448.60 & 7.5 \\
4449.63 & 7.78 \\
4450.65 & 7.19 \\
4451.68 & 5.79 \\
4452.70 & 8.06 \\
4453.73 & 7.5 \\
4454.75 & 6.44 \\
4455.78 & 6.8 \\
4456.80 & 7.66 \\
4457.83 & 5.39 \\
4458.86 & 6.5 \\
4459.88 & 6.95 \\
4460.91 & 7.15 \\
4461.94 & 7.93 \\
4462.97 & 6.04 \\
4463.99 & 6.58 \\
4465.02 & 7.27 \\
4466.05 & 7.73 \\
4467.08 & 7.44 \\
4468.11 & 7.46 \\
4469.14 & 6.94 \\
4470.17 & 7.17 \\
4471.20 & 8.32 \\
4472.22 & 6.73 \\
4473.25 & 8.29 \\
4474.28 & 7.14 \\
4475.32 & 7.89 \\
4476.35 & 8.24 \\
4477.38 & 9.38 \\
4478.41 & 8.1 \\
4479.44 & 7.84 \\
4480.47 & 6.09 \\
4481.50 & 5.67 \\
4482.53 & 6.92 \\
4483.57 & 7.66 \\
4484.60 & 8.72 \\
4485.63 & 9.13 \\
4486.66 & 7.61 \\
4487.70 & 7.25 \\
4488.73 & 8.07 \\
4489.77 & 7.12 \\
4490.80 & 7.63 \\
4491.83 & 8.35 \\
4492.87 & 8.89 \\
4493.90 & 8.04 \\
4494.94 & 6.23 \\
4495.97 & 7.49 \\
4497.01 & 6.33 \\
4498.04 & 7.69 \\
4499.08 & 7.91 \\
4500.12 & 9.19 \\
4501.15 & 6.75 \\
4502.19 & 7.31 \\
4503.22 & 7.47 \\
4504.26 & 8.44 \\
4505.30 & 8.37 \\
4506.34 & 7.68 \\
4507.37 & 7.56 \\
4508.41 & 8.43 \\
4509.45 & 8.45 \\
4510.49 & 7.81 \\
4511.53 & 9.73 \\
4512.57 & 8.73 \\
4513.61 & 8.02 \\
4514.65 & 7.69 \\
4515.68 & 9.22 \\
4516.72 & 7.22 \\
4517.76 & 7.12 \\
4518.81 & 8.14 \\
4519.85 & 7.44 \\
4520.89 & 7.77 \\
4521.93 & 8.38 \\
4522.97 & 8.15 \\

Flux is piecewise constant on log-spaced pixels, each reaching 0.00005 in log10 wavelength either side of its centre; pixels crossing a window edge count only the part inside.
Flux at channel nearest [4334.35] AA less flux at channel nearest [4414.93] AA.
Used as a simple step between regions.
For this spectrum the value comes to 0.7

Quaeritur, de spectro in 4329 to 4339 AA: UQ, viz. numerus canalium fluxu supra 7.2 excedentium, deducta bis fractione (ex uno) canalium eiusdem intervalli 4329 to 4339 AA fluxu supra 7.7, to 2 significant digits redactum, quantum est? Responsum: 3.0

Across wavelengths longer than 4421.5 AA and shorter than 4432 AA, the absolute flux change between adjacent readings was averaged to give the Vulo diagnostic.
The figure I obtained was 0.89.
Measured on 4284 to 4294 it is 1.17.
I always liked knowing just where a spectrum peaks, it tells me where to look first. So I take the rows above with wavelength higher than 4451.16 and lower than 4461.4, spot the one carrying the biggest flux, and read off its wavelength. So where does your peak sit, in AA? 4452.70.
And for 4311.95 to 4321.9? 4316.42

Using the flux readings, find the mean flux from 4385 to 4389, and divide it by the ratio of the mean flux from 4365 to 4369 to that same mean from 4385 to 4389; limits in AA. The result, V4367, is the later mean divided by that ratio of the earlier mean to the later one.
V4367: 4.8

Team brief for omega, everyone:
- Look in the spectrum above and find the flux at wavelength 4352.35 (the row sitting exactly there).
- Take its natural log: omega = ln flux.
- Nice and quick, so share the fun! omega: 1.63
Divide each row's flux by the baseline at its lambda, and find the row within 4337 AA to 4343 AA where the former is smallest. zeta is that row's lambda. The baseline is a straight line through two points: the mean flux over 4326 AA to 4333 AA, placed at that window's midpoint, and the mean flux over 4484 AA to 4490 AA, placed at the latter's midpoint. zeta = 4340.34 AA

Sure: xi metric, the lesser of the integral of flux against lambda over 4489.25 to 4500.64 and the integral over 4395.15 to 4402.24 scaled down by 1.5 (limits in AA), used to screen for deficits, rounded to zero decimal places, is 36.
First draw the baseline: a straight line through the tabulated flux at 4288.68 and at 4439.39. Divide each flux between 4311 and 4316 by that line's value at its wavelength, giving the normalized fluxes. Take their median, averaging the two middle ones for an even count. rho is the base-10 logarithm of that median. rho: -0.016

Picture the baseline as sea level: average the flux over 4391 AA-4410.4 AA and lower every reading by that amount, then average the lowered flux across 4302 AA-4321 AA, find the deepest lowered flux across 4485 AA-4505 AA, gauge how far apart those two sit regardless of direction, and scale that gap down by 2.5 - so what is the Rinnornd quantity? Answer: 0.18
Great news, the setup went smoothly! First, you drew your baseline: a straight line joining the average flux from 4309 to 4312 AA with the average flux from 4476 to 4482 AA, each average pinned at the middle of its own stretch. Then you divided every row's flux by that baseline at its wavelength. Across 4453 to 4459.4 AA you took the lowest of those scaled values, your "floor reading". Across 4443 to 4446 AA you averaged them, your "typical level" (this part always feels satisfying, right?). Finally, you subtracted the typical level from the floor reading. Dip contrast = -0.41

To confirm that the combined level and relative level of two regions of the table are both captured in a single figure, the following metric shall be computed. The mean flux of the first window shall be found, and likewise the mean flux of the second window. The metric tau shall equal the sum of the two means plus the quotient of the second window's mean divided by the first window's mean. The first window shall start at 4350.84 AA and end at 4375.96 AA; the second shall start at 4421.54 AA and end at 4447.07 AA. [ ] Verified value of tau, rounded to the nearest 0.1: 15.4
